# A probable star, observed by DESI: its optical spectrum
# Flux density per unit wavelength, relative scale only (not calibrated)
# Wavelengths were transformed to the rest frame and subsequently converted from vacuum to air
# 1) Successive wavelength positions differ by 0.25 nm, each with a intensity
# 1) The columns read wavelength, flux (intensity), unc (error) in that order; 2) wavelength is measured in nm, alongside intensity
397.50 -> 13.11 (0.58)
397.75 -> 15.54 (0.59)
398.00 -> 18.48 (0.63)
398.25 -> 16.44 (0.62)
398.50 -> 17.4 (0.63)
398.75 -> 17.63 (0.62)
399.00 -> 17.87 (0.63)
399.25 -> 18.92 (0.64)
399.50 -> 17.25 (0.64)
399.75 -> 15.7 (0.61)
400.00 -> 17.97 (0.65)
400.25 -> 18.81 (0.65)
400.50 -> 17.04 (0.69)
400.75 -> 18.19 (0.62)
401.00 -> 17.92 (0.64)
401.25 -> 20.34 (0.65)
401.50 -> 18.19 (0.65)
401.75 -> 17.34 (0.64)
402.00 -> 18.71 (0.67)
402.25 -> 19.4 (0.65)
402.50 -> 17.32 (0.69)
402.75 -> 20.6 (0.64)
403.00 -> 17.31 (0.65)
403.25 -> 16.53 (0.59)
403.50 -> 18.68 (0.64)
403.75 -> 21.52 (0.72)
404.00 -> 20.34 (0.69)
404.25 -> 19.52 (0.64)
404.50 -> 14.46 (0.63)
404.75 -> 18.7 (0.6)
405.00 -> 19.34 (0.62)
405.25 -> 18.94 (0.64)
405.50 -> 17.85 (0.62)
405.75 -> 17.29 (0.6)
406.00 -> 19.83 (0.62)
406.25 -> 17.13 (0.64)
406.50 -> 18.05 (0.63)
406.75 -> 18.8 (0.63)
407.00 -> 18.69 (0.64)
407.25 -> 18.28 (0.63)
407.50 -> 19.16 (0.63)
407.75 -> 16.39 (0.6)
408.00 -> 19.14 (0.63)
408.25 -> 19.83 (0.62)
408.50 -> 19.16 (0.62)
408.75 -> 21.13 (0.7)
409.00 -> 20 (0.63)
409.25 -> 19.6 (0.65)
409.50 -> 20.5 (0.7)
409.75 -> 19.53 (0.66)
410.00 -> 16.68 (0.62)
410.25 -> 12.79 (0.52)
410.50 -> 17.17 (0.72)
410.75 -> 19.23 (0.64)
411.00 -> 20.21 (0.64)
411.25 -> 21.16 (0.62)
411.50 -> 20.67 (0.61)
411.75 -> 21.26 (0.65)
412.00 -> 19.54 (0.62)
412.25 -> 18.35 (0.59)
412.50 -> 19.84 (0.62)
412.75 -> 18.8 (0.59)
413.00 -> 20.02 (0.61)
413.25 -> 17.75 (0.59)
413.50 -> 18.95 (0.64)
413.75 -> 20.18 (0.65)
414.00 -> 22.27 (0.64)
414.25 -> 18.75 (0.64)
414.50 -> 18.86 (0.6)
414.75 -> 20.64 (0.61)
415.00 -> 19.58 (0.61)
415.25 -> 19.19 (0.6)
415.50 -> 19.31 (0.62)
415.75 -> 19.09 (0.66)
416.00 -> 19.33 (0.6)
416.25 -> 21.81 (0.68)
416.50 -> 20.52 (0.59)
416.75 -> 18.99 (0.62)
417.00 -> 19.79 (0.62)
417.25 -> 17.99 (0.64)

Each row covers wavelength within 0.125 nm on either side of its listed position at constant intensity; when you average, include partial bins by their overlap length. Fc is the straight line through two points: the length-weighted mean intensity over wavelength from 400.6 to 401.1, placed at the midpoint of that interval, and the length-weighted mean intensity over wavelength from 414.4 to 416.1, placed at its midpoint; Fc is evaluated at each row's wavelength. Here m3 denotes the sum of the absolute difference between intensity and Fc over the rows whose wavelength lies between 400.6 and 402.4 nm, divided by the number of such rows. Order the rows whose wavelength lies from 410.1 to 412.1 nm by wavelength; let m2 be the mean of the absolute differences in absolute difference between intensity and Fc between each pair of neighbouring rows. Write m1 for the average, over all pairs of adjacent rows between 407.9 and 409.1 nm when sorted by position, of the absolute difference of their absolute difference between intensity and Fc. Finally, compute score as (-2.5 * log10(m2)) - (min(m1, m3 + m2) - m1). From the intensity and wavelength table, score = -0.45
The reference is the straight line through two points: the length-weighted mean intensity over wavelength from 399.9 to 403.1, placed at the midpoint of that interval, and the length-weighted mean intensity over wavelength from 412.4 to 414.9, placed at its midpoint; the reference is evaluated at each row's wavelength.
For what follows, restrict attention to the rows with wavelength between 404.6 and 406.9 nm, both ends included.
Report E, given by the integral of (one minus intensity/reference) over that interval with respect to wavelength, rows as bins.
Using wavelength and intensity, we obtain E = 0.052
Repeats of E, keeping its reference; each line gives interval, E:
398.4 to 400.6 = 0.070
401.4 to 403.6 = 0.033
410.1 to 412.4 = 0.054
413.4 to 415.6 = -0.008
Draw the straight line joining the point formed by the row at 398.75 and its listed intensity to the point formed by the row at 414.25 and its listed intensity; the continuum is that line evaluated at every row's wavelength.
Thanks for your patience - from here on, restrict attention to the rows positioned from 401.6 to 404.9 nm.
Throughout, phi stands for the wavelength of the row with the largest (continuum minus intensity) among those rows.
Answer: 404.50 nm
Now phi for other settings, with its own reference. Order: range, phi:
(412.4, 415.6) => 413.25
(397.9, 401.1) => 399.75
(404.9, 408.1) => 407.75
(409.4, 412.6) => 410.25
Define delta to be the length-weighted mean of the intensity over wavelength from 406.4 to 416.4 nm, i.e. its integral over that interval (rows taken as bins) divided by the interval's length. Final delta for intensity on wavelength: 19.2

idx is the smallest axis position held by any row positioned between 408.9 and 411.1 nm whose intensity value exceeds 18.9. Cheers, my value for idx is 409.00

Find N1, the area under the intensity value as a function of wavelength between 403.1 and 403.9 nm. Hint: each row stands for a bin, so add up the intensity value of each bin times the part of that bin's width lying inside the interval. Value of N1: 15.1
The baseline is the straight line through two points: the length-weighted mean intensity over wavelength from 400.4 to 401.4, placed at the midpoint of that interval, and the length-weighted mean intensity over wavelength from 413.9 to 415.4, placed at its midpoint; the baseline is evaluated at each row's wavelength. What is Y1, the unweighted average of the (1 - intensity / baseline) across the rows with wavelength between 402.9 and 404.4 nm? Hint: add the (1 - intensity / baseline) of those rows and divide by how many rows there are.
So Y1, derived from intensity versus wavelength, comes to -0.016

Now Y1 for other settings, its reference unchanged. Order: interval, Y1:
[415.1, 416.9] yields 0.011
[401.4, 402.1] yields 0.022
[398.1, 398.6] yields 0.067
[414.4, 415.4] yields 0.015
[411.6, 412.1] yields -0.044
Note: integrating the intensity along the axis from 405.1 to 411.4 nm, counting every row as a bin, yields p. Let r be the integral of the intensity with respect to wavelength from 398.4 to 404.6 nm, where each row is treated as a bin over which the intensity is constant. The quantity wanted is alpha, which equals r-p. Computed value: -4.7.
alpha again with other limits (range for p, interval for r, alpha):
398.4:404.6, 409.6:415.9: 8.0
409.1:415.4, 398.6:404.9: -6.4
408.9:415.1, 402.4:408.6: -4.8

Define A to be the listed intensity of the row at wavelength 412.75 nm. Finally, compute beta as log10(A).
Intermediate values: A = 18.8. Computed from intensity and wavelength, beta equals 1.274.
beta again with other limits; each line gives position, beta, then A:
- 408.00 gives 1.282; 19.14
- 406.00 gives 1.297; 19.83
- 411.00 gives 1.306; 20.21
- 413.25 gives 1.249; 17.75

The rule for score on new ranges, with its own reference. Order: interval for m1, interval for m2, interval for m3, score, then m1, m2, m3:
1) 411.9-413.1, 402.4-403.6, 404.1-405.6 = -0.27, 0.3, 1.29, 1.2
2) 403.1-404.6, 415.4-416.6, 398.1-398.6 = 0.04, 1.8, 0.97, 0.8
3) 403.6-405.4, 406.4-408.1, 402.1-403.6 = 0.30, 1.6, 0.76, 1.3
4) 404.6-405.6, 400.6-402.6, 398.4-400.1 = 0.11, 0.4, 0.90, 0.6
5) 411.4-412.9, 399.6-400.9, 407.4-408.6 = 0.06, 0.6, 0.95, 0.9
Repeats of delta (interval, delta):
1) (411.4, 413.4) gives 19.5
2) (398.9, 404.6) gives 18.3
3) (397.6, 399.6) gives 17.4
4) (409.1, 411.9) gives 19.0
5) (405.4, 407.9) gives 18.2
